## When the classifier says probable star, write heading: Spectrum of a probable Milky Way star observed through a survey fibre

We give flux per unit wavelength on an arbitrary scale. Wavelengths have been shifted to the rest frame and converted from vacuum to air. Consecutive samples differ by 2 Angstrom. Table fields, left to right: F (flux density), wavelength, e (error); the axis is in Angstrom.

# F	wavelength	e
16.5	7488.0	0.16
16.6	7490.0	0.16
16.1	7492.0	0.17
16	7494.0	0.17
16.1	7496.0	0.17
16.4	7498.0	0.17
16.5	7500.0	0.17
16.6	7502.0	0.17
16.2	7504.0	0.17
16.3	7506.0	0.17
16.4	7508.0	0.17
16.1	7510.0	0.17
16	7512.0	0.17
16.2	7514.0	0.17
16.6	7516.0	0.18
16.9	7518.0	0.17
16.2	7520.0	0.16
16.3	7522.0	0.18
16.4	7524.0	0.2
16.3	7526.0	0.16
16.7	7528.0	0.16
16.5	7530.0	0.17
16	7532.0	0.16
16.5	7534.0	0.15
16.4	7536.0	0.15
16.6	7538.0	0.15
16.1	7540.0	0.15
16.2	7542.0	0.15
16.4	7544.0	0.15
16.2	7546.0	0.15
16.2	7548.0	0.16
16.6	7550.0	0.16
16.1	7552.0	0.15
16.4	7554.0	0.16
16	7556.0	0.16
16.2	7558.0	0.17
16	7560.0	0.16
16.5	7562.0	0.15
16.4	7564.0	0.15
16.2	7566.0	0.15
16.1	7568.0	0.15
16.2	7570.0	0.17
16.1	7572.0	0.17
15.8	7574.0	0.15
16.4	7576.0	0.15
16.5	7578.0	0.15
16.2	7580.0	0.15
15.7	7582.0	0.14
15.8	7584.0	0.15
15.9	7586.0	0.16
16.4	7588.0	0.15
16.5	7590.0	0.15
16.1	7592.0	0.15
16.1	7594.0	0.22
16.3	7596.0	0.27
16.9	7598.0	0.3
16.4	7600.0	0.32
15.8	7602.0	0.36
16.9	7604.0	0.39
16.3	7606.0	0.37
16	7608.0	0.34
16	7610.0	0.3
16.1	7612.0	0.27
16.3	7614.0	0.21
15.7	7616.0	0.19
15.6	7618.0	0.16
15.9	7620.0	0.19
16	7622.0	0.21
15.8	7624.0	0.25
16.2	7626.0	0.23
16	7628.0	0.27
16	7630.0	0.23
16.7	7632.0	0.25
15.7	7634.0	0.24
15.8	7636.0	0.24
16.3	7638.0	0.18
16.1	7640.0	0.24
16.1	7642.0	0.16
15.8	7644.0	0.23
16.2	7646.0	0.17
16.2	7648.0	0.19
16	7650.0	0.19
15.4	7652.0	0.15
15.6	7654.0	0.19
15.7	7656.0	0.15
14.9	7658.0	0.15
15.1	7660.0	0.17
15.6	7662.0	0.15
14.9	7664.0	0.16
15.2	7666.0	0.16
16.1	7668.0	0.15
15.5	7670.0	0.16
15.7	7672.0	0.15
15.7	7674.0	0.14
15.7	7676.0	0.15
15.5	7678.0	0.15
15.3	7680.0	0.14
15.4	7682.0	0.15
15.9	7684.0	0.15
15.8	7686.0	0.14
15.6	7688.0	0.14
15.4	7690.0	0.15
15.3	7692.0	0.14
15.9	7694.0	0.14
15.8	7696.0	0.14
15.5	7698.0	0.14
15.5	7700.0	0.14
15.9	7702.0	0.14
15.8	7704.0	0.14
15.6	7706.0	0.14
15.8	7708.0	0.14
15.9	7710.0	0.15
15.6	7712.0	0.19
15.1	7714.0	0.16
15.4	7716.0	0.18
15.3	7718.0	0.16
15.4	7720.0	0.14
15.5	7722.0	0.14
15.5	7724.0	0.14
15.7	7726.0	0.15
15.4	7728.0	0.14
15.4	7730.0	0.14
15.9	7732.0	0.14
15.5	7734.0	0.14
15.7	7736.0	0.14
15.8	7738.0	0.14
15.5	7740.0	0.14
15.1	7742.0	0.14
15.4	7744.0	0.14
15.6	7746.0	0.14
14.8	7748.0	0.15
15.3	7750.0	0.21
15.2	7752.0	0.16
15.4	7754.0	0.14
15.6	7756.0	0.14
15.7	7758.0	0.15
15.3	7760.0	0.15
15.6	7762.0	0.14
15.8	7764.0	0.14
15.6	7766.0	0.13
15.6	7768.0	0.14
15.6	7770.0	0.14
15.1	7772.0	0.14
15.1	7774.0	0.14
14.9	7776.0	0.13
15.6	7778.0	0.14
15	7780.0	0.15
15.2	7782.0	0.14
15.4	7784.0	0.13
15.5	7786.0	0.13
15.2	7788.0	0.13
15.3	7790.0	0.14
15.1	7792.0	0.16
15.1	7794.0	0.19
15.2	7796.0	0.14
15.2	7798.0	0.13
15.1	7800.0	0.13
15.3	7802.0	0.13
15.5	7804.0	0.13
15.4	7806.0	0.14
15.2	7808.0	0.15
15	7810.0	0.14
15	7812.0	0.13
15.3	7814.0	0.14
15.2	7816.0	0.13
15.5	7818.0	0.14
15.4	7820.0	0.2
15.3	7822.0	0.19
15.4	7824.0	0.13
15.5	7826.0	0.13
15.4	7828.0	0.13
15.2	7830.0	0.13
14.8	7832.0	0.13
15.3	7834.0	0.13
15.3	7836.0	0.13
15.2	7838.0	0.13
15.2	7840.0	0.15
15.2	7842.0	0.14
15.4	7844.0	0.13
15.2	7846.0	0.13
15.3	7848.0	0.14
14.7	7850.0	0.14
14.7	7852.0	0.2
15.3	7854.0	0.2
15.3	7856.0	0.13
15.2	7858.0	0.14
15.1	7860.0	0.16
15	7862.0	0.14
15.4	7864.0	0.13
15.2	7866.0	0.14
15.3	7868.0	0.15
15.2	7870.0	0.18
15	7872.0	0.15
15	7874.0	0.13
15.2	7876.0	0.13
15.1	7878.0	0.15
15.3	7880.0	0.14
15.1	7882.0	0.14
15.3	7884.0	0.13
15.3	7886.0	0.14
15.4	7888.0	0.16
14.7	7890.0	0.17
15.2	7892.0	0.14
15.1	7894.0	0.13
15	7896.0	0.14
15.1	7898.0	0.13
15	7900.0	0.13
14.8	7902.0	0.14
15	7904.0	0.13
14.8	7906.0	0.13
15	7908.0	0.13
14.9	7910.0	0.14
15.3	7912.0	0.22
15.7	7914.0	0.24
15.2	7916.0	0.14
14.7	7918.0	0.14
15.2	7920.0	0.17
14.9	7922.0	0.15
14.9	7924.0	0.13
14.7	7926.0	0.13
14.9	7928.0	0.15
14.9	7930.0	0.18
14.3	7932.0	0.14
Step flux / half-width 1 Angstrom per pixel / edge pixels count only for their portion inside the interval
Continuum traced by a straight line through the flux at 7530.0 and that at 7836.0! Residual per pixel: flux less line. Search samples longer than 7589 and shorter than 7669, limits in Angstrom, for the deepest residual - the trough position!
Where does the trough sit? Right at 7658.0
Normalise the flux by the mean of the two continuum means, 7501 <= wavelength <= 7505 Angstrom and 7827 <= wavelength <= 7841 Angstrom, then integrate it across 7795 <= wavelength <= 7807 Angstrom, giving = 11.61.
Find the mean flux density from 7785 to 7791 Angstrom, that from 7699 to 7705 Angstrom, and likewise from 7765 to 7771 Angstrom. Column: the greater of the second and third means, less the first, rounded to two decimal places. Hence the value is 0.40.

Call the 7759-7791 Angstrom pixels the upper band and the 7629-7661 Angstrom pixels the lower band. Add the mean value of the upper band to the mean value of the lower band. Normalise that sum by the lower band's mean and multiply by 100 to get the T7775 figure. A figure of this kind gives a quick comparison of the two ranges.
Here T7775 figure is 196.9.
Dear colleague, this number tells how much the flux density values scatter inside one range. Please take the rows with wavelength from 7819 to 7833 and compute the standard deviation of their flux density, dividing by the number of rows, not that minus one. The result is 0.22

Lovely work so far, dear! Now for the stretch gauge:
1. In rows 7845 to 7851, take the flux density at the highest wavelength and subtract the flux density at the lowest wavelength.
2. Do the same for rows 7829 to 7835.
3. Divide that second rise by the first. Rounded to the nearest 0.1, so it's -0.2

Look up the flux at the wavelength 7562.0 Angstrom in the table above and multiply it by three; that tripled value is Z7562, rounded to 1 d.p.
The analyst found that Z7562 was 49.5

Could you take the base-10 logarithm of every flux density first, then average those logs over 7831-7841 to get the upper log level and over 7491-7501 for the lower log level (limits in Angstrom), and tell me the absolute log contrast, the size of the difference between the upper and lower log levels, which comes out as 0.029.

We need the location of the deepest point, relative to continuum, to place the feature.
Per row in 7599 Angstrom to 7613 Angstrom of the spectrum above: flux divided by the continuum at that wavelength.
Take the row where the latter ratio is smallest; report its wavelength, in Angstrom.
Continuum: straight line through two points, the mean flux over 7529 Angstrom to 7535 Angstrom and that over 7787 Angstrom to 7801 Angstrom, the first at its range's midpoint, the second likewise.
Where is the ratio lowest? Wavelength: 7602.0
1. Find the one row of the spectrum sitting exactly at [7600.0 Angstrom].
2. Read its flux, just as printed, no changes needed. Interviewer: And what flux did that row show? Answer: 16.4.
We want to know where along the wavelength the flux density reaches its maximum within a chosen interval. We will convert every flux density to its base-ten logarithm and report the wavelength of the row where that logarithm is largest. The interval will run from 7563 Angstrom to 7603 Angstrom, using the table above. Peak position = 7598.0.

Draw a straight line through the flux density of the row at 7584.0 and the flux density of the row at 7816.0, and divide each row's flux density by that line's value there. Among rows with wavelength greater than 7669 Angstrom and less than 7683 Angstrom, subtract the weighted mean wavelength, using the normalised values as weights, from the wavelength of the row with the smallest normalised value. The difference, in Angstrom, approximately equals 4.0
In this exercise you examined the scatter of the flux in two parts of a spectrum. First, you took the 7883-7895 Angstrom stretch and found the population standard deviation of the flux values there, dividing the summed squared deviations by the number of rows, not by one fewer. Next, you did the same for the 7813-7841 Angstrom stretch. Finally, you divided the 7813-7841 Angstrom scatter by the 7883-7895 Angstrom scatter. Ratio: 0.7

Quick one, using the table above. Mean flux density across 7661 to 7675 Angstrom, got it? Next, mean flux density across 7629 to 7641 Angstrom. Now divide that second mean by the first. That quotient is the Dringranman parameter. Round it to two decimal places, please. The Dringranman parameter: 1.04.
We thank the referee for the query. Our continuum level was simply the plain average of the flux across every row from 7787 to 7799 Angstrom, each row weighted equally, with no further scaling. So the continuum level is 15.2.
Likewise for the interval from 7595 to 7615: 16.3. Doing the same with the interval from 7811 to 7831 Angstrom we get 15.3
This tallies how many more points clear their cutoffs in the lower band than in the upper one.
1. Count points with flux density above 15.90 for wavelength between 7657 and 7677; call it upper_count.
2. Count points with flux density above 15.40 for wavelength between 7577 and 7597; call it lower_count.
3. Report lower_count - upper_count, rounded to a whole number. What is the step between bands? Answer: 9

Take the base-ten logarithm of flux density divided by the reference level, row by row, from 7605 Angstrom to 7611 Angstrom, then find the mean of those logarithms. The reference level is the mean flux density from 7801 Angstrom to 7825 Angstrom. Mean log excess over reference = 0.022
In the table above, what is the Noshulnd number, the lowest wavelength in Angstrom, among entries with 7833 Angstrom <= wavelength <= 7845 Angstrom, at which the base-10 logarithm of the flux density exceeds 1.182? 7834.0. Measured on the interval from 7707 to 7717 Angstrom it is 7708.0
